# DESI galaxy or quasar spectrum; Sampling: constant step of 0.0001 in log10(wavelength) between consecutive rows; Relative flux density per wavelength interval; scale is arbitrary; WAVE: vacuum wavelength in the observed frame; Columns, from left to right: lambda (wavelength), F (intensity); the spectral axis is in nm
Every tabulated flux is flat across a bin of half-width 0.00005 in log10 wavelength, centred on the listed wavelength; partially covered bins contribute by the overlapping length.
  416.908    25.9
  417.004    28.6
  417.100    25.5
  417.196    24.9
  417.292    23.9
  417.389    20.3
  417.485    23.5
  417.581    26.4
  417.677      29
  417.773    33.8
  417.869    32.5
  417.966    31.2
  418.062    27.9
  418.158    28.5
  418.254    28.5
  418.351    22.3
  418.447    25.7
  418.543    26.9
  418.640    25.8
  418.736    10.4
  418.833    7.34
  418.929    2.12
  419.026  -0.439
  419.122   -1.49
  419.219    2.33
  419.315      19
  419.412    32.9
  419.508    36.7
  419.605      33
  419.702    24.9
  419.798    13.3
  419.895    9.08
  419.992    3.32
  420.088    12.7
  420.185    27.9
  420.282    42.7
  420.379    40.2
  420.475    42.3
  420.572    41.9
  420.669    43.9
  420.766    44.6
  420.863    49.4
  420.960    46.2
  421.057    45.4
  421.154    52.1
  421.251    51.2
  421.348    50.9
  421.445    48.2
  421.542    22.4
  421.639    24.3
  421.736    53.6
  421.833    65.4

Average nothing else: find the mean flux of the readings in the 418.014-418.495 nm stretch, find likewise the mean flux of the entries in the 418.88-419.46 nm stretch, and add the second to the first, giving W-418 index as 36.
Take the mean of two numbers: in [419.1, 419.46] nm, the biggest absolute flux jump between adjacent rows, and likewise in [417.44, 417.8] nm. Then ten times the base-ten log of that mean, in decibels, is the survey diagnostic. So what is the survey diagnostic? 10.3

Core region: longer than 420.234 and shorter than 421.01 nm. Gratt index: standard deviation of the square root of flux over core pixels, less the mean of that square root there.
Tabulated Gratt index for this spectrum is -6.4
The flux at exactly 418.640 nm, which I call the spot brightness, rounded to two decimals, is 25.80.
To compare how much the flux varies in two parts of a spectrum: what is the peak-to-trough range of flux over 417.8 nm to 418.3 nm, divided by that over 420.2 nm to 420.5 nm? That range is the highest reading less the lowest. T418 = 1.8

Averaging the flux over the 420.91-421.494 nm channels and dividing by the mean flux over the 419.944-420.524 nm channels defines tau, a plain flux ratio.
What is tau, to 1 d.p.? 1.7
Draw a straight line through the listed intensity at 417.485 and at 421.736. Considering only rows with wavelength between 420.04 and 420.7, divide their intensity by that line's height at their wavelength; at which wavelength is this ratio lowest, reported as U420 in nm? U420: 420.088 nm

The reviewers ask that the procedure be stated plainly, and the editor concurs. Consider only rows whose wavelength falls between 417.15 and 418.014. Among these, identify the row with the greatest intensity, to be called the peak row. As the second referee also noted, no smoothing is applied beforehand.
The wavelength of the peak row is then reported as 417.773 nm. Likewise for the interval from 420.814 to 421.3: 421.154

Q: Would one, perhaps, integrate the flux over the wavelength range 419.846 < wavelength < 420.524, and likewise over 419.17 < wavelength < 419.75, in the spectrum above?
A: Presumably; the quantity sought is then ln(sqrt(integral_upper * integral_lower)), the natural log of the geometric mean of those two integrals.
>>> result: 2.76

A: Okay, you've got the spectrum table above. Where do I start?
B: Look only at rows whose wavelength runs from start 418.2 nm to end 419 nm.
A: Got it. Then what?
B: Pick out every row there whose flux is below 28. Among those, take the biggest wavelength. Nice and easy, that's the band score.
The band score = 418.929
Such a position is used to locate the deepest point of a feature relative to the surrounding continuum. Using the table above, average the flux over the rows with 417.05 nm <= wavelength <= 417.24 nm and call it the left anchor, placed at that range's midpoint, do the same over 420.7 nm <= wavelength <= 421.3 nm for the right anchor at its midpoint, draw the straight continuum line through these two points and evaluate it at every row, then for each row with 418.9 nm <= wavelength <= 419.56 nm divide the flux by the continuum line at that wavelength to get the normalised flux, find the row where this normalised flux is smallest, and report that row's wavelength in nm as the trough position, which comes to 419.122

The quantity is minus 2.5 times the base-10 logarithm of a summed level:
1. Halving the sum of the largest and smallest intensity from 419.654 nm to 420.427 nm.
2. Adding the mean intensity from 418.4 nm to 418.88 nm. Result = -4.06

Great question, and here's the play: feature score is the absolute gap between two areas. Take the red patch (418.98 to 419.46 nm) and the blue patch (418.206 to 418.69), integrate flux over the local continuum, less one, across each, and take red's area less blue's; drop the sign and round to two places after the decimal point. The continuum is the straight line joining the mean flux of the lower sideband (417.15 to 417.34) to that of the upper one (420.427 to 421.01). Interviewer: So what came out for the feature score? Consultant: 0.26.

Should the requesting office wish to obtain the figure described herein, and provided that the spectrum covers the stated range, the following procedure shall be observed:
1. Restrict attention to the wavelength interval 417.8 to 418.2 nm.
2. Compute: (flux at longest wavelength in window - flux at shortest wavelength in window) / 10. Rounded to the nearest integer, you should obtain 0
